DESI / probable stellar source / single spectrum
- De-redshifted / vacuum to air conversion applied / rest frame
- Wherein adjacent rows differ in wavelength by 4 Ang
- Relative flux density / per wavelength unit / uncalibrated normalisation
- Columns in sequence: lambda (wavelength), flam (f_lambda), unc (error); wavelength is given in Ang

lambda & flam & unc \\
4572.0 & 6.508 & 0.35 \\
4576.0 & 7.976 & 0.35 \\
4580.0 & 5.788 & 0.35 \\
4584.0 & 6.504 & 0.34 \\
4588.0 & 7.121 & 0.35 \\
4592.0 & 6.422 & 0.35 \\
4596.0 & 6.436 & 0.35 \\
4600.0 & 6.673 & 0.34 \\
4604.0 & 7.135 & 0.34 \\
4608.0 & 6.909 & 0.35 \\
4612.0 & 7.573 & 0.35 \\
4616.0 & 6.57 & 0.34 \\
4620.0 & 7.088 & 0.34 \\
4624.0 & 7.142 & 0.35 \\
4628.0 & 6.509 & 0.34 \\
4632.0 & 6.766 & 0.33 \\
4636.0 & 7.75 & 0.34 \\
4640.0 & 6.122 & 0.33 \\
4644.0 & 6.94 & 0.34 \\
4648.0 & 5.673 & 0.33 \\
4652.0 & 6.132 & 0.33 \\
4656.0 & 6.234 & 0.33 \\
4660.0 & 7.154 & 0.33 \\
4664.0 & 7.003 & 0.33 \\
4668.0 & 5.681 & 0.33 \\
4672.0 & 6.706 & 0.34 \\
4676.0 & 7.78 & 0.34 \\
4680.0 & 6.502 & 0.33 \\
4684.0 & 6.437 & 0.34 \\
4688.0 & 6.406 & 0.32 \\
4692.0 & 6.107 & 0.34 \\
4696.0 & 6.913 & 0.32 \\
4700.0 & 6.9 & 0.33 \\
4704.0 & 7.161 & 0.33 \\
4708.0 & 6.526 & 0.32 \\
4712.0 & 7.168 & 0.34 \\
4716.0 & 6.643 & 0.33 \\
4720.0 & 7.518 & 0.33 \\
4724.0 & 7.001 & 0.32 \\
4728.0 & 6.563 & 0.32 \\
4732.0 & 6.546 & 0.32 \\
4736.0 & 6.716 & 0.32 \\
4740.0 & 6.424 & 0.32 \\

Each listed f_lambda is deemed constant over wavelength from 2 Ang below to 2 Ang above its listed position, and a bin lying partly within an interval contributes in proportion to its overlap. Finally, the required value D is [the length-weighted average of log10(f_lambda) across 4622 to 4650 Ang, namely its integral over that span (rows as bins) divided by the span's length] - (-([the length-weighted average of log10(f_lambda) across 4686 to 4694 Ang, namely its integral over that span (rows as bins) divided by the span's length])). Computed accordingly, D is 1.62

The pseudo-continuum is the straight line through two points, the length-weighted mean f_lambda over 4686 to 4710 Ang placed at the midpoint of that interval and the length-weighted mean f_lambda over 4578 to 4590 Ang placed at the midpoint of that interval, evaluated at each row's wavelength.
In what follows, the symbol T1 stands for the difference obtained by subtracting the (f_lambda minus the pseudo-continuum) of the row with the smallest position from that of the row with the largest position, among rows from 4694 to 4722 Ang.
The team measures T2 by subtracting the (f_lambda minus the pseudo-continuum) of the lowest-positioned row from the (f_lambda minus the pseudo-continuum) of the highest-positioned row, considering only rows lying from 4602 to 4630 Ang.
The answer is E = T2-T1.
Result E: -1.2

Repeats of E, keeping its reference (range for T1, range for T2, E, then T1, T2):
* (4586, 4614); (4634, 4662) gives -1.0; 0.4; -0.64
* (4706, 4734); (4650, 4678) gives 1.6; 0.0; 1.61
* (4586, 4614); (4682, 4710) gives -0.4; 0.4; 0.05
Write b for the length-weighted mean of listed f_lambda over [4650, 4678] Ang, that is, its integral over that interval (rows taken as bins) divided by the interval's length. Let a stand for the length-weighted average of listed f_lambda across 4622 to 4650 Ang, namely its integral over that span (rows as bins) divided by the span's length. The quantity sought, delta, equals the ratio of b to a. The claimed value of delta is 1.00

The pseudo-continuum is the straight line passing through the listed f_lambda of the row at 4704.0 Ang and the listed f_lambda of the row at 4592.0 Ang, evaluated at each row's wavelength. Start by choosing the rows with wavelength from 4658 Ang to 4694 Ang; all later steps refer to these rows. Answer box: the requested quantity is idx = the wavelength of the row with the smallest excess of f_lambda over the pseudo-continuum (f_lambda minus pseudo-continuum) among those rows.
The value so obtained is 4668.0 Ang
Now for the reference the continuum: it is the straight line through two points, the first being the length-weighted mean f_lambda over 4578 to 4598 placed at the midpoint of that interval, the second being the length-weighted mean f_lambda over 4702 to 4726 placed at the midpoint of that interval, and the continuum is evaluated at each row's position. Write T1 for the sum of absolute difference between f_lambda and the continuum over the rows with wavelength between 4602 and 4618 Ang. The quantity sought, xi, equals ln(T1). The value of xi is 0.7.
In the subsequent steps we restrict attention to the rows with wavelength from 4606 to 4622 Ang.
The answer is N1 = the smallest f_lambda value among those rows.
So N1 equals 6.57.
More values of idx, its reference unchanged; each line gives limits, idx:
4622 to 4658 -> 4648.0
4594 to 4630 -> 4628.0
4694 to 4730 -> 4728.0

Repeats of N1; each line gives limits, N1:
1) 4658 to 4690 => 5.681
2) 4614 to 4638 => 6.509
